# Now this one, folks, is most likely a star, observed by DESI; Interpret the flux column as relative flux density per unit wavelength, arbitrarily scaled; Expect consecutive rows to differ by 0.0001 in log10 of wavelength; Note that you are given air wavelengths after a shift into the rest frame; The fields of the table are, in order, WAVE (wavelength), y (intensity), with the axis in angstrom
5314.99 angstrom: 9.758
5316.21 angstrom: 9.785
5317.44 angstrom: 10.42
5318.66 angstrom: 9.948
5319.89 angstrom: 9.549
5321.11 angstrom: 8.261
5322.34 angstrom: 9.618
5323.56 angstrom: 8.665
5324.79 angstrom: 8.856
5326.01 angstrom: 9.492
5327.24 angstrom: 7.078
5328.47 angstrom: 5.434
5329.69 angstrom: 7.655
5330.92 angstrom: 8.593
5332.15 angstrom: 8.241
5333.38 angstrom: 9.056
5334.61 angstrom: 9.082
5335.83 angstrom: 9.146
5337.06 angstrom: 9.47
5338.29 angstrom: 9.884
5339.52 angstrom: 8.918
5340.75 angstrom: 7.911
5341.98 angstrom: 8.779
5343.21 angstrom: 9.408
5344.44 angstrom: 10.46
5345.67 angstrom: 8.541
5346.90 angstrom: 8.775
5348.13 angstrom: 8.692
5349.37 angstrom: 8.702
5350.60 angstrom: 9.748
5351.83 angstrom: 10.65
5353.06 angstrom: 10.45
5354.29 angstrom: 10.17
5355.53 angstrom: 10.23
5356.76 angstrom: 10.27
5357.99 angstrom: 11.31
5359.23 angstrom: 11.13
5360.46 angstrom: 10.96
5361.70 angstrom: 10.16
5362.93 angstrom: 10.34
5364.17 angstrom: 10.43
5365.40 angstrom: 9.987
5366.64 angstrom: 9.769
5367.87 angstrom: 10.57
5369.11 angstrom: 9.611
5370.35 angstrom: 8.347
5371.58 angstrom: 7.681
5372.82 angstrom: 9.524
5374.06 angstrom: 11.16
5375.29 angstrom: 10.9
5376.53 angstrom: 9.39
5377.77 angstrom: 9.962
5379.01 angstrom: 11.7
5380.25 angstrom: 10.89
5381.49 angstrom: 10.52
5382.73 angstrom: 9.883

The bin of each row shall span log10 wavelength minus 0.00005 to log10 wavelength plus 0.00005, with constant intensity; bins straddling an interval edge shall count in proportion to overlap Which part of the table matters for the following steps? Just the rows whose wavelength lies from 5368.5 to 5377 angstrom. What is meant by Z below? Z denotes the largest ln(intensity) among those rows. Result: 2.41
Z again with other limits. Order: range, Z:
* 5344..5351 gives 2.35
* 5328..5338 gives 2.25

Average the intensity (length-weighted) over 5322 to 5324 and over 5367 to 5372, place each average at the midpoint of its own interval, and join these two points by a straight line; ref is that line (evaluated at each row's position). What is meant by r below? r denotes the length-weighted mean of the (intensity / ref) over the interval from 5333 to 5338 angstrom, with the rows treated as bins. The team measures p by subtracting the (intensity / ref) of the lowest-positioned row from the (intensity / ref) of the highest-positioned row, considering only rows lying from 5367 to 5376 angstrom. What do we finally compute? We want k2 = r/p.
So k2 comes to 28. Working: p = 0.04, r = 1.01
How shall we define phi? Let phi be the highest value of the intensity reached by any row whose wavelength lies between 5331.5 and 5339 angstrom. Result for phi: 9.884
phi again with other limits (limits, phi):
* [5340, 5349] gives 10.46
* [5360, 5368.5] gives 10.96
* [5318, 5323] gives 9.948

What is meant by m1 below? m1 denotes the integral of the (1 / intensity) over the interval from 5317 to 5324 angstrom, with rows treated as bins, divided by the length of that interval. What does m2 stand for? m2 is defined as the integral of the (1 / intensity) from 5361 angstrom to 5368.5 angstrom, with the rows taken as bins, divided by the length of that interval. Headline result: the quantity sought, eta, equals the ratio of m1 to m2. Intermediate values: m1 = 0.1071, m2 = 0.098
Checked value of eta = 1.09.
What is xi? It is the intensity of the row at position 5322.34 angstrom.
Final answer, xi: 9.618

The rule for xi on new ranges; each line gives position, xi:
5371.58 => 7.681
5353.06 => 10.45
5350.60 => 9.748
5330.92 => 8.593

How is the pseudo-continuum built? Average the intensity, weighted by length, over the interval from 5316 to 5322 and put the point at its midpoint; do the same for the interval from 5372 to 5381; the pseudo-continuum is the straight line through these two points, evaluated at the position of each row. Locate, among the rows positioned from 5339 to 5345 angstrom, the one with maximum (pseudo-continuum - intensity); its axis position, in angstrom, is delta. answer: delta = 5340.75 angstrom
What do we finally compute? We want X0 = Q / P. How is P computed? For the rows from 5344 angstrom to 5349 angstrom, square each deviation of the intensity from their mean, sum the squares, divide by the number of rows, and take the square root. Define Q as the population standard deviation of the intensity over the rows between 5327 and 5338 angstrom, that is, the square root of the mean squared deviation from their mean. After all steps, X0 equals 1.6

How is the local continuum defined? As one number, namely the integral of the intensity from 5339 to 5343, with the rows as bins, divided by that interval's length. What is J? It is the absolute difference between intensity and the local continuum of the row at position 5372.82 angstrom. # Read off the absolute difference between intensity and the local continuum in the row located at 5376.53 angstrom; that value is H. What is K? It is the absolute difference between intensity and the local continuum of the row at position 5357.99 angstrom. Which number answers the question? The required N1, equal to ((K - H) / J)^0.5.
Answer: 1.45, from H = 0.8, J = 0.91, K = 2.7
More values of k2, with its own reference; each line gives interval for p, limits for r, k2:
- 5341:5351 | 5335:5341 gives 9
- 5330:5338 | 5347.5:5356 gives 11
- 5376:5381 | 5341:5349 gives 6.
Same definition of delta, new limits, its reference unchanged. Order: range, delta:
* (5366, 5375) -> 5371.58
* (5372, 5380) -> 5376.53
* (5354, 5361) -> 5354.29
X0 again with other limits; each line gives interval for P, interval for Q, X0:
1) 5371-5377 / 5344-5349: 0.6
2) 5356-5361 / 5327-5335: 3.1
